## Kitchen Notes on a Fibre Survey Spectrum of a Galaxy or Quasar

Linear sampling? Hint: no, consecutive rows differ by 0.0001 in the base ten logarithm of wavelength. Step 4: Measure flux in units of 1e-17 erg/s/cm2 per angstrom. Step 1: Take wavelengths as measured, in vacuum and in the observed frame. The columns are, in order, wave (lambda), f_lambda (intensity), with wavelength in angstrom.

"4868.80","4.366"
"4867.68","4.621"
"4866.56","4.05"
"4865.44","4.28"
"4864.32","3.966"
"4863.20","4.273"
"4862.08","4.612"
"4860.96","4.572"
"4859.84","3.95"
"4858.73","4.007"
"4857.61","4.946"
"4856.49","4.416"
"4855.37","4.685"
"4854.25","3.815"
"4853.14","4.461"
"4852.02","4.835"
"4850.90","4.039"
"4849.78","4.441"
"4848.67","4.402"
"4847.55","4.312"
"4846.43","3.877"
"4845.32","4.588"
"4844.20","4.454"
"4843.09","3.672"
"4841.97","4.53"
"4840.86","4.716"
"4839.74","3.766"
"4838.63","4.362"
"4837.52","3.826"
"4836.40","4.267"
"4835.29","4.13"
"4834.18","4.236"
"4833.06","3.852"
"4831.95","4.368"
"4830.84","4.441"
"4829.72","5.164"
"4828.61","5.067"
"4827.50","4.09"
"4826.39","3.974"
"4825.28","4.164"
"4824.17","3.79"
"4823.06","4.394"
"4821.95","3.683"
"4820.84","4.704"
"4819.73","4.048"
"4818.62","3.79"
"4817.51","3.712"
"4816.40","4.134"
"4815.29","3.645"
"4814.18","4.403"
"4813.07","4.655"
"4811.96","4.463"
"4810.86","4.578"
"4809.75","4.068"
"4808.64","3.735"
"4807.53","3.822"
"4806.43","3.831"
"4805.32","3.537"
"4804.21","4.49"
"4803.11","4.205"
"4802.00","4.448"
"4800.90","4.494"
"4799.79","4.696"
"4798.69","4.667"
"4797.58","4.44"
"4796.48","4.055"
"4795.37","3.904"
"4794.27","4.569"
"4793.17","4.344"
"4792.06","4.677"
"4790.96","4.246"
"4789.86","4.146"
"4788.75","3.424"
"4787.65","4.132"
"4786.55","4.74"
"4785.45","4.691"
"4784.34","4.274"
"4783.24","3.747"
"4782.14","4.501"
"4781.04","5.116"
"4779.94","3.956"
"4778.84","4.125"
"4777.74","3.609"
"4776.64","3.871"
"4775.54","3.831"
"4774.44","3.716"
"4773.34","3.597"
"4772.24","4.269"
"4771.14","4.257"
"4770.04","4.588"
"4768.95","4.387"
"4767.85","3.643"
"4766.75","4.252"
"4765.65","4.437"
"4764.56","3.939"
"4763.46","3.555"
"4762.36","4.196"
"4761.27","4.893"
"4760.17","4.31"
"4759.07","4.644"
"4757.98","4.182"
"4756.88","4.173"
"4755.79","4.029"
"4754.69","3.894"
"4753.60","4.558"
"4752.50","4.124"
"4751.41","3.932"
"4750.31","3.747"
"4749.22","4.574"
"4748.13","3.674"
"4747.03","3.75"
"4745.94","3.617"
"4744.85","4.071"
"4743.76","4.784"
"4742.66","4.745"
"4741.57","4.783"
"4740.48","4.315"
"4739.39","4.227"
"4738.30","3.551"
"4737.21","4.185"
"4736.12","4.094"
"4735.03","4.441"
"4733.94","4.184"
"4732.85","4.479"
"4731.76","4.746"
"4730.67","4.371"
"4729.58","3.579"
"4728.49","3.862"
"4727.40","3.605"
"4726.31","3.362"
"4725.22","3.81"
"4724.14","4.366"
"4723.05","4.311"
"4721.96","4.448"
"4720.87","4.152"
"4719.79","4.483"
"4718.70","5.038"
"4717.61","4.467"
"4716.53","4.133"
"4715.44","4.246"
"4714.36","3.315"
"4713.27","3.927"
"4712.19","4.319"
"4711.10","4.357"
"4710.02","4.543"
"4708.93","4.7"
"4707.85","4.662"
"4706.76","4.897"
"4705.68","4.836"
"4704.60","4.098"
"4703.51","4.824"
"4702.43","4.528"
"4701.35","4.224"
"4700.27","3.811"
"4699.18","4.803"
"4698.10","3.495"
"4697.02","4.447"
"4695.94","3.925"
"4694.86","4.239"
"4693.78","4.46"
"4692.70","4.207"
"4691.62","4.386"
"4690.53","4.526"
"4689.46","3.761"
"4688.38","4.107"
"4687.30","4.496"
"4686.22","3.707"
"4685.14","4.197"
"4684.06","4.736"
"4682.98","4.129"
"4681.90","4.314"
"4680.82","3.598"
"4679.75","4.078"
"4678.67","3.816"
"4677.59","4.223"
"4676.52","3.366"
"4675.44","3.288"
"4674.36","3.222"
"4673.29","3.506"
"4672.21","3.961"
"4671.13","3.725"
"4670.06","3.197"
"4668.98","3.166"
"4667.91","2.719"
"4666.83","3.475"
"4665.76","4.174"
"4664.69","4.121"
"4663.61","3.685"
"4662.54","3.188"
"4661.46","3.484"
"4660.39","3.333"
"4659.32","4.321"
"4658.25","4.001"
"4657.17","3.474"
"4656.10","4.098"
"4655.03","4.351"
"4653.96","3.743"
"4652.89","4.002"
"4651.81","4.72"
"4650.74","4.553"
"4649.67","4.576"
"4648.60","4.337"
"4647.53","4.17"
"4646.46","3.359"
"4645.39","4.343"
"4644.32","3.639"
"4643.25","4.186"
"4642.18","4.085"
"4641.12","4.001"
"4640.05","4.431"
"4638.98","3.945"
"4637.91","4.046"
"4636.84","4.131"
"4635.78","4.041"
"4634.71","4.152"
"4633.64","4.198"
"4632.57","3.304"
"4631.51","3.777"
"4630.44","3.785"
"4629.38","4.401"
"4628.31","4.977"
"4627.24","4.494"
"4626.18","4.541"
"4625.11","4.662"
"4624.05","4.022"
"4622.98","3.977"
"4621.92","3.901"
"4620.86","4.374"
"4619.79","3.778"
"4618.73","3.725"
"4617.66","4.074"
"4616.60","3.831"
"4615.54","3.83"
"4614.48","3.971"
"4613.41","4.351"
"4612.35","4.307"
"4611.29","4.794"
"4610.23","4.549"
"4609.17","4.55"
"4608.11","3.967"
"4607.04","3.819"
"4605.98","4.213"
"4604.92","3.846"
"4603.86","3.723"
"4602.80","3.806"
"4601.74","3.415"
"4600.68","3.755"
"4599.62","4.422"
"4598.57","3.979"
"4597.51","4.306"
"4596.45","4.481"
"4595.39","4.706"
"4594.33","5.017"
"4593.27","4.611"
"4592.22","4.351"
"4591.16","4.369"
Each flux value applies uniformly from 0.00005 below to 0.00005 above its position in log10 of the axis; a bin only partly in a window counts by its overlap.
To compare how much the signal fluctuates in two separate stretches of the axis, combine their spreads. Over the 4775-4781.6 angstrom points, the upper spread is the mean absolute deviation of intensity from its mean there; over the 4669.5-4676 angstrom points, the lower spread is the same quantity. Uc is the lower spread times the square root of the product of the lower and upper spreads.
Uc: 0.074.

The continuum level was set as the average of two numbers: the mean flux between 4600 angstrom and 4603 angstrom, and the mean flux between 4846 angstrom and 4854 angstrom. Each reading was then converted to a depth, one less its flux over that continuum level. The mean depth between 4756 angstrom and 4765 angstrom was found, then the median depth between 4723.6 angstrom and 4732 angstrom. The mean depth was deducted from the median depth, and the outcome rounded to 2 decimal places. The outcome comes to 0.10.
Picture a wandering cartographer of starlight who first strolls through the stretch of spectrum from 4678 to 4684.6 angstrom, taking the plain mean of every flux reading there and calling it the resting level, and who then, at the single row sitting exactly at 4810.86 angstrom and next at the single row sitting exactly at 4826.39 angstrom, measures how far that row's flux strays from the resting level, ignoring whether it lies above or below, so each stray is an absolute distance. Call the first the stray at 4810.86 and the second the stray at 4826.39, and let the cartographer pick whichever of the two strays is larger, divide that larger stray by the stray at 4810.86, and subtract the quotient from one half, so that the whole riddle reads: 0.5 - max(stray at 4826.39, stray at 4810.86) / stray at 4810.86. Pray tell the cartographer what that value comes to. -0.5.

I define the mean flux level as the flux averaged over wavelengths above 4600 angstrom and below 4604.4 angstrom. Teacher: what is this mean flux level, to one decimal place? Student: 3.7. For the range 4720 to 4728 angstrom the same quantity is 4.0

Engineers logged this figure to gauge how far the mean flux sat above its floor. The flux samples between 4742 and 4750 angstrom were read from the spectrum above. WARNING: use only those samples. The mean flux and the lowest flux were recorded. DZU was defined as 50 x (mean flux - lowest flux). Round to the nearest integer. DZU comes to 28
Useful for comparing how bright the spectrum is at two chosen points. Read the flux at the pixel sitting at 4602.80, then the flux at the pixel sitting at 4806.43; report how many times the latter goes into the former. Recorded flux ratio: 0.99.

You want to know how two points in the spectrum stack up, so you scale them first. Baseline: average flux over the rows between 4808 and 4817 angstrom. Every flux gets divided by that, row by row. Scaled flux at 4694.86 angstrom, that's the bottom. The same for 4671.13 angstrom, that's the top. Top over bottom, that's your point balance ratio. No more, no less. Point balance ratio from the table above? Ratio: 0.88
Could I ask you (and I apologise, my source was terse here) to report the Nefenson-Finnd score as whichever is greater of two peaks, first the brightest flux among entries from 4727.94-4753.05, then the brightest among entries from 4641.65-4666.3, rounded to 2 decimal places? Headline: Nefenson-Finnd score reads 4.78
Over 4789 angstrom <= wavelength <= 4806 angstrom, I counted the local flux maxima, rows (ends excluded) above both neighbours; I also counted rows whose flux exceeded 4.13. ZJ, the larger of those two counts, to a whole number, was 12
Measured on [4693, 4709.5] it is 11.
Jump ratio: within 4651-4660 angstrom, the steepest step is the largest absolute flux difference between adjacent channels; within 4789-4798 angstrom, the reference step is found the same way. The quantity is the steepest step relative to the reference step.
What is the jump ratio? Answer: 1.1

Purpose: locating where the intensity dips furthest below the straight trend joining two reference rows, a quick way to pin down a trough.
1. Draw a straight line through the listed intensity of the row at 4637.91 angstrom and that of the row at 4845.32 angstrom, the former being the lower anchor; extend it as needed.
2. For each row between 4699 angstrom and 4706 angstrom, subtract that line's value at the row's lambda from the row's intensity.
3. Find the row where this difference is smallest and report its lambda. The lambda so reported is 4700.27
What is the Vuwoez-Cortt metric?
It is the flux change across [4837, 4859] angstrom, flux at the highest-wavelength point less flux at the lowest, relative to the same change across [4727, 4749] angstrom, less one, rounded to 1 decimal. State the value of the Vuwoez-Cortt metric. 1.6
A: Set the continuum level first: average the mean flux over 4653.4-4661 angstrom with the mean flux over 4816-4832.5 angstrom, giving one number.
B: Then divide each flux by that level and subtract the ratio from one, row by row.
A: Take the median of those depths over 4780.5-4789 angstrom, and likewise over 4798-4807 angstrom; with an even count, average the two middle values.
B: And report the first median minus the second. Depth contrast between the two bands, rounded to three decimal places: 0.020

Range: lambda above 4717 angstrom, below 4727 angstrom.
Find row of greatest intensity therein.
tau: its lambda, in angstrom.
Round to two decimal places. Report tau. 4718.70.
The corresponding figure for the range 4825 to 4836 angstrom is 4829.72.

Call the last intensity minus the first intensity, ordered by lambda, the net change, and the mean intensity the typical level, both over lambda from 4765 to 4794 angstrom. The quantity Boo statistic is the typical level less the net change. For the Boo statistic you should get 4.3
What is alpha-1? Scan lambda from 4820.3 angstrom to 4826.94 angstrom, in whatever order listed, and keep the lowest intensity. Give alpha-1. 3.683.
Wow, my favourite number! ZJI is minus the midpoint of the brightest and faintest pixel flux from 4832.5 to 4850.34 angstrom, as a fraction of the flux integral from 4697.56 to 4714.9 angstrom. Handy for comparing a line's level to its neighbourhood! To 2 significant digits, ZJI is -0.056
